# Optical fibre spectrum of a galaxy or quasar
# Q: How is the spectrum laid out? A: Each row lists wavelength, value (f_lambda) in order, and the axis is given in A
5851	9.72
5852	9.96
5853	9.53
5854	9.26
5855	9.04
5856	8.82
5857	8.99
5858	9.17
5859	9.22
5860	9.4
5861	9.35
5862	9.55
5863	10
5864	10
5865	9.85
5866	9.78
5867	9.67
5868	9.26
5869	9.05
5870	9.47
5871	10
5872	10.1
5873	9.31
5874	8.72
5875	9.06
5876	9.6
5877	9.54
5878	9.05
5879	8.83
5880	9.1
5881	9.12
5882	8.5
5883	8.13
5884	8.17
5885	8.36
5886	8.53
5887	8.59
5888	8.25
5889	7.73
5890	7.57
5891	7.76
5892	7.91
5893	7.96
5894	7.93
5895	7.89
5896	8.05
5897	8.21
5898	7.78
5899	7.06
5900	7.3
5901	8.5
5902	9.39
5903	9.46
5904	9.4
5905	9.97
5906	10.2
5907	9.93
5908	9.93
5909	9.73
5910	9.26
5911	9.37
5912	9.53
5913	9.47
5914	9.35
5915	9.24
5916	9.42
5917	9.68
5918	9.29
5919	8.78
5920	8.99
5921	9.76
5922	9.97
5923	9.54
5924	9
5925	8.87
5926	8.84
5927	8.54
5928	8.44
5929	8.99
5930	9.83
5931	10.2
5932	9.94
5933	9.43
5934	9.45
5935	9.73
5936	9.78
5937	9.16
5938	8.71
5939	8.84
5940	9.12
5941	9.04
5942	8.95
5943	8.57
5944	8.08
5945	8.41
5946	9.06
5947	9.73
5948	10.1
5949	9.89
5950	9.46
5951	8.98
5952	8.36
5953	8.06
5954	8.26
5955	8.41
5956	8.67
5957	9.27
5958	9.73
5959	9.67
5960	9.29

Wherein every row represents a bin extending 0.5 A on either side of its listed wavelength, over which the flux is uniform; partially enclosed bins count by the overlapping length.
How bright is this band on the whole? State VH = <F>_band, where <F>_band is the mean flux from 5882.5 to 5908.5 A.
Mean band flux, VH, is 8.46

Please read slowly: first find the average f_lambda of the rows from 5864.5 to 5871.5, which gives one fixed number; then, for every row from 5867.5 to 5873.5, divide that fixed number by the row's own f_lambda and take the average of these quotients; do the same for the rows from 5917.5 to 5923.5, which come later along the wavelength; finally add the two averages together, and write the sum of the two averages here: 2.03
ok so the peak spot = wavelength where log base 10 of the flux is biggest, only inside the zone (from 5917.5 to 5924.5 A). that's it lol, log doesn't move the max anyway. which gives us 5922 A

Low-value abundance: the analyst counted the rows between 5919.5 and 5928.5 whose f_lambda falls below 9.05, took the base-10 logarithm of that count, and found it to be 0.78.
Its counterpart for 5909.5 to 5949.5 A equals 1.18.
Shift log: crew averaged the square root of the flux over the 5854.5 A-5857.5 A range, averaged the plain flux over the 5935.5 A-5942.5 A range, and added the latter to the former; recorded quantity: 12.1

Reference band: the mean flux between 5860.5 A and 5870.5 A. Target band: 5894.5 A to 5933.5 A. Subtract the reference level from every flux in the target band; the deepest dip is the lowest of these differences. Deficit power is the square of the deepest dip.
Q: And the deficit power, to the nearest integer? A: 6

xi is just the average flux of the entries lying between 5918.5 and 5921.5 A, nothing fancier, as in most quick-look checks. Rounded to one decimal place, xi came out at 9.2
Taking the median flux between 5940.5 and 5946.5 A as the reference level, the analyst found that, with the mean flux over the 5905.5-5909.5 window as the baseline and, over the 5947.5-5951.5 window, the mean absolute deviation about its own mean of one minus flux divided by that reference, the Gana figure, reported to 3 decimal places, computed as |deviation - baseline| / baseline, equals 0.996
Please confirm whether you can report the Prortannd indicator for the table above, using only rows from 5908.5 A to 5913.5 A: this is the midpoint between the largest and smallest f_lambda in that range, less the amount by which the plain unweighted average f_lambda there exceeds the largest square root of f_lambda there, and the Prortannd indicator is 3.14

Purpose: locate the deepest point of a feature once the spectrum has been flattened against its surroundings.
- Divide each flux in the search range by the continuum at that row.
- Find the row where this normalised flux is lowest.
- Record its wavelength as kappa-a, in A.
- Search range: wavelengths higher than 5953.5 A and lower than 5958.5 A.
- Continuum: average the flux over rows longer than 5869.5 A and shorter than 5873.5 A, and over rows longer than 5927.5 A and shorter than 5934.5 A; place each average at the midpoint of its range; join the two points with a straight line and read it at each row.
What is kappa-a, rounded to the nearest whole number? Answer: 5954 A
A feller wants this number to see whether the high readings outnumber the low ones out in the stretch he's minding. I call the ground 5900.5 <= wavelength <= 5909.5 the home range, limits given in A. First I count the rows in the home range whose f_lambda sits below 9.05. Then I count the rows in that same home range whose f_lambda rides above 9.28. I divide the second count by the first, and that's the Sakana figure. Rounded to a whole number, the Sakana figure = 8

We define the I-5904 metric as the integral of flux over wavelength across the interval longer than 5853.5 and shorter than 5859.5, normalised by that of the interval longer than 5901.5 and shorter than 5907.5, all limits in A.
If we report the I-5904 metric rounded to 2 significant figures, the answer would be 0.93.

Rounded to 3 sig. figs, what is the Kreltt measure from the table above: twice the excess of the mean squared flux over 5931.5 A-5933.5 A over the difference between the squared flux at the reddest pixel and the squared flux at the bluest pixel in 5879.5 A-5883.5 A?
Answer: 221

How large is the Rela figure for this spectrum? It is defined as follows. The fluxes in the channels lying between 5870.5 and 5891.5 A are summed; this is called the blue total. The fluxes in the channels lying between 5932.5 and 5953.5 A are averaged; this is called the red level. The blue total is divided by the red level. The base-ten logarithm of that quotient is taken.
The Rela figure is 1.31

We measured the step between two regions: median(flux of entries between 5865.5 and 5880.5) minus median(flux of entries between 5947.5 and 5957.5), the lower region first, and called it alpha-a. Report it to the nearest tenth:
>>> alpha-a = 0.5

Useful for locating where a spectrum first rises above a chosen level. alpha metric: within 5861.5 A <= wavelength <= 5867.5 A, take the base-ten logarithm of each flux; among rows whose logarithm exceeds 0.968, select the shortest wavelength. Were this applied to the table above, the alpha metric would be 5862 A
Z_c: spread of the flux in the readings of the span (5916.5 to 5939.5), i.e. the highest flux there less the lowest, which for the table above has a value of 1.8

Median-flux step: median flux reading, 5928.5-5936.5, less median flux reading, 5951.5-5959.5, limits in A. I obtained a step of 1.2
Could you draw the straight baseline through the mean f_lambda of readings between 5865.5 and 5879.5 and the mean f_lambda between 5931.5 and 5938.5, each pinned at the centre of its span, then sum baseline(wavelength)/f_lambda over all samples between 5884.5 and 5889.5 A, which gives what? 5.68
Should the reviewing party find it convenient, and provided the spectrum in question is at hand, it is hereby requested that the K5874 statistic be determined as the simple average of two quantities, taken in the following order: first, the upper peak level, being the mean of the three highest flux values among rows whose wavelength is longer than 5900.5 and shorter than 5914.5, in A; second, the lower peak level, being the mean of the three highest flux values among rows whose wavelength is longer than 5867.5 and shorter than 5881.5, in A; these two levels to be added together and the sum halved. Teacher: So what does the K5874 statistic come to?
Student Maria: 9.97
